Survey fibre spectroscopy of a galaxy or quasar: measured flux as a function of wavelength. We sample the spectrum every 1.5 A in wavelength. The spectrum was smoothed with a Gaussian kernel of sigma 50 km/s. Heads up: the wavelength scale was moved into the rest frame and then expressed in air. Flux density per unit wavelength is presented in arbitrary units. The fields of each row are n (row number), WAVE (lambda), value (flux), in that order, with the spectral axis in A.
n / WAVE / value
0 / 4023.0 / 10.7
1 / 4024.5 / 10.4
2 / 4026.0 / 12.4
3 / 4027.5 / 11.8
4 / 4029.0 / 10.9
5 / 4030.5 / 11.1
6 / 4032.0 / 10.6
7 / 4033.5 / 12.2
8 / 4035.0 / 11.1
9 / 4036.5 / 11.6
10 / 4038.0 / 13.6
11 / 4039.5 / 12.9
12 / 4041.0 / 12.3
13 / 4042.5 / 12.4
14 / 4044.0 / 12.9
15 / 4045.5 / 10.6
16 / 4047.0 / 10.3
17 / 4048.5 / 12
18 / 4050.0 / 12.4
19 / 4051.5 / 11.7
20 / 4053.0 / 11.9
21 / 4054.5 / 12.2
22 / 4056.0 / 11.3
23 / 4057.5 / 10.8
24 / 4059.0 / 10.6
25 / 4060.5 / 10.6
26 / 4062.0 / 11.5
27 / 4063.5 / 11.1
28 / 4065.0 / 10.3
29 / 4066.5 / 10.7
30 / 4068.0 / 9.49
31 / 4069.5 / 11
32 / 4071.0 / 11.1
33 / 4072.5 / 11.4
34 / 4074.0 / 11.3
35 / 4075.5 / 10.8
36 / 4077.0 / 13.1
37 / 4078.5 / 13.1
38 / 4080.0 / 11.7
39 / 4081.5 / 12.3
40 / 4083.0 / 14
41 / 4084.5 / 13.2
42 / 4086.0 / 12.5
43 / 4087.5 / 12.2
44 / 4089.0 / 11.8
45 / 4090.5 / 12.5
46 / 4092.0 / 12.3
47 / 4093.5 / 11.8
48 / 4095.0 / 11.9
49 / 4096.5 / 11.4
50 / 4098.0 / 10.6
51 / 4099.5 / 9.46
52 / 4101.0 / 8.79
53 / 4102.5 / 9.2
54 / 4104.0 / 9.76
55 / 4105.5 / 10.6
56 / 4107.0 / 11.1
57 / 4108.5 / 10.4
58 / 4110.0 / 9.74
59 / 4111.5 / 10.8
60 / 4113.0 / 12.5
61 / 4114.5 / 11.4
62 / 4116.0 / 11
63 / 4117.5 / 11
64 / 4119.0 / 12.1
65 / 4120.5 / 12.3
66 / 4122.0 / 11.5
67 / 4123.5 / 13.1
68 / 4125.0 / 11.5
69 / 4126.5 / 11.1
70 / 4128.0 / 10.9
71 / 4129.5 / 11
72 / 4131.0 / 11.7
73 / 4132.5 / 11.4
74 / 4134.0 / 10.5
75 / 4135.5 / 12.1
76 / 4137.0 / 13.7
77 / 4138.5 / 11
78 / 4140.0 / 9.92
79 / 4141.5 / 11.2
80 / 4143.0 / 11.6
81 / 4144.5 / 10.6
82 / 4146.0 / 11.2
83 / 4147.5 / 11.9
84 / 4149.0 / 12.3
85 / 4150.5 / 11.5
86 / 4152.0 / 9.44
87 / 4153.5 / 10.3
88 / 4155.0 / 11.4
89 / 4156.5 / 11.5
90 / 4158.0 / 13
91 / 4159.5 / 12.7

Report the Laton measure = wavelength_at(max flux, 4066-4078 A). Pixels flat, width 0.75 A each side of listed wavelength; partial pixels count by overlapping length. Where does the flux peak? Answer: 4077.0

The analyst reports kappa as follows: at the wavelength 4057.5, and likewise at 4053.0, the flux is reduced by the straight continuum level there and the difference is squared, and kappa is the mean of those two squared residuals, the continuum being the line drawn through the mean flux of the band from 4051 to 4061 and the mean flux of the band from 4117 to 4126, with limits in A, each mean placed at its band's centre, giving 0.33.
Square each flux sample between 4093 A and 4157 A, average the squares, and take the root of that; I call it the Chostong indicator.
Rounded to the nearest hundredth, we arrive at 11.17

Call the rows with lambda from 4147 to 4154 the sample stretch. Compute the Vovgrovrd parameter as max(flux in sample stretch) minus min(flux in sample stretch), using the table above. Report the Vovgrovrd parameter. 2.9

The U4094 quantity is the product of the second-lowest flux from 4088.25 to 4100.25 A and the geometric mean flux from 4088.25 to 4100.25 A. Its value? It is 121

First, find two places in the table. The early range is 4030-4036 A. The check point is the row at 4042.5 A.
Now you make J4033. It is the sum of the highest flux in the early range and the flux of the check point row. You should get 24.6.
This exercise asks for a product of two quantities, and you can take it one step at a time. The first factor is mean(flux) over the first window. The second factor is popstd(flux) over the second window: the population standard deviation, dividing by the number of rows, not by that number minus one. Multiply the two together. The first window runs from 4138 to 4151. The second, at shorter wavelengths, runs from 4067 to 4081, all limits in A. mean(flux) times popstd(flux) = 11.9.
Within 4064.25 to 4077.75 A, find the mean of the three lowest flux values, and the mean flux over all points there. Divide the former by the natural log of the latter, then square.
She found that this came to 17.9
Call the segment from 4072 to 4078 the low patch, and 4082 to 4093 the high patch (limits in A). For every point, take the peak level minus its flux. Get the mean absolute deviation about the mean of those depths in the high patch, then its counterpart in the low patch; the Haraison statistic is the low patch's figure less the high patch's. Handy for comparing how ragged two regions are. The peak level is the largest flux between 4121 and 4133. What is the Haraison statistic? 0.2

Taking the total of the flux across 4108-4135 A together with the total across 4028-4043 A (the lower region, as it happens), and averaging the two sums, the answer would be 161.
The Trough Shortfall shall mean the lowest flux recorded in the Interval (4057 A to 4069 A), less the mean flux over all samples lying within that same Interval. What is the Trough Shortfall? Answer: -1.15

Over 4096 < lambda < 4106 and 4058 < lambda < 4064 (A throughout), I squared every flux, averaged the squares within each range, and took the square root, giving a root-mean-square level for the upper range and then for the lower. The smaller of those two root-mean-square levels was 10.0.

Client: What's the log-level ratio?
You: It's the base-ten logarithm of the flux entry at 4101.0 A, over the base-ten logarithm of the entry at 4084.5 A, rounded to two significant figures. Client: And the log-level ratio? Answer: 0.84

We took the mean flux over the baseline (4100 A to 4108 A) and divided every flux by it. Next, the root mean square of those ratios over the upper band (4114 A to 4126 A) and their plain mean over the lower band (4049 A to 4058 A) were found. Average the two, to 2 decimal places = 1.19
